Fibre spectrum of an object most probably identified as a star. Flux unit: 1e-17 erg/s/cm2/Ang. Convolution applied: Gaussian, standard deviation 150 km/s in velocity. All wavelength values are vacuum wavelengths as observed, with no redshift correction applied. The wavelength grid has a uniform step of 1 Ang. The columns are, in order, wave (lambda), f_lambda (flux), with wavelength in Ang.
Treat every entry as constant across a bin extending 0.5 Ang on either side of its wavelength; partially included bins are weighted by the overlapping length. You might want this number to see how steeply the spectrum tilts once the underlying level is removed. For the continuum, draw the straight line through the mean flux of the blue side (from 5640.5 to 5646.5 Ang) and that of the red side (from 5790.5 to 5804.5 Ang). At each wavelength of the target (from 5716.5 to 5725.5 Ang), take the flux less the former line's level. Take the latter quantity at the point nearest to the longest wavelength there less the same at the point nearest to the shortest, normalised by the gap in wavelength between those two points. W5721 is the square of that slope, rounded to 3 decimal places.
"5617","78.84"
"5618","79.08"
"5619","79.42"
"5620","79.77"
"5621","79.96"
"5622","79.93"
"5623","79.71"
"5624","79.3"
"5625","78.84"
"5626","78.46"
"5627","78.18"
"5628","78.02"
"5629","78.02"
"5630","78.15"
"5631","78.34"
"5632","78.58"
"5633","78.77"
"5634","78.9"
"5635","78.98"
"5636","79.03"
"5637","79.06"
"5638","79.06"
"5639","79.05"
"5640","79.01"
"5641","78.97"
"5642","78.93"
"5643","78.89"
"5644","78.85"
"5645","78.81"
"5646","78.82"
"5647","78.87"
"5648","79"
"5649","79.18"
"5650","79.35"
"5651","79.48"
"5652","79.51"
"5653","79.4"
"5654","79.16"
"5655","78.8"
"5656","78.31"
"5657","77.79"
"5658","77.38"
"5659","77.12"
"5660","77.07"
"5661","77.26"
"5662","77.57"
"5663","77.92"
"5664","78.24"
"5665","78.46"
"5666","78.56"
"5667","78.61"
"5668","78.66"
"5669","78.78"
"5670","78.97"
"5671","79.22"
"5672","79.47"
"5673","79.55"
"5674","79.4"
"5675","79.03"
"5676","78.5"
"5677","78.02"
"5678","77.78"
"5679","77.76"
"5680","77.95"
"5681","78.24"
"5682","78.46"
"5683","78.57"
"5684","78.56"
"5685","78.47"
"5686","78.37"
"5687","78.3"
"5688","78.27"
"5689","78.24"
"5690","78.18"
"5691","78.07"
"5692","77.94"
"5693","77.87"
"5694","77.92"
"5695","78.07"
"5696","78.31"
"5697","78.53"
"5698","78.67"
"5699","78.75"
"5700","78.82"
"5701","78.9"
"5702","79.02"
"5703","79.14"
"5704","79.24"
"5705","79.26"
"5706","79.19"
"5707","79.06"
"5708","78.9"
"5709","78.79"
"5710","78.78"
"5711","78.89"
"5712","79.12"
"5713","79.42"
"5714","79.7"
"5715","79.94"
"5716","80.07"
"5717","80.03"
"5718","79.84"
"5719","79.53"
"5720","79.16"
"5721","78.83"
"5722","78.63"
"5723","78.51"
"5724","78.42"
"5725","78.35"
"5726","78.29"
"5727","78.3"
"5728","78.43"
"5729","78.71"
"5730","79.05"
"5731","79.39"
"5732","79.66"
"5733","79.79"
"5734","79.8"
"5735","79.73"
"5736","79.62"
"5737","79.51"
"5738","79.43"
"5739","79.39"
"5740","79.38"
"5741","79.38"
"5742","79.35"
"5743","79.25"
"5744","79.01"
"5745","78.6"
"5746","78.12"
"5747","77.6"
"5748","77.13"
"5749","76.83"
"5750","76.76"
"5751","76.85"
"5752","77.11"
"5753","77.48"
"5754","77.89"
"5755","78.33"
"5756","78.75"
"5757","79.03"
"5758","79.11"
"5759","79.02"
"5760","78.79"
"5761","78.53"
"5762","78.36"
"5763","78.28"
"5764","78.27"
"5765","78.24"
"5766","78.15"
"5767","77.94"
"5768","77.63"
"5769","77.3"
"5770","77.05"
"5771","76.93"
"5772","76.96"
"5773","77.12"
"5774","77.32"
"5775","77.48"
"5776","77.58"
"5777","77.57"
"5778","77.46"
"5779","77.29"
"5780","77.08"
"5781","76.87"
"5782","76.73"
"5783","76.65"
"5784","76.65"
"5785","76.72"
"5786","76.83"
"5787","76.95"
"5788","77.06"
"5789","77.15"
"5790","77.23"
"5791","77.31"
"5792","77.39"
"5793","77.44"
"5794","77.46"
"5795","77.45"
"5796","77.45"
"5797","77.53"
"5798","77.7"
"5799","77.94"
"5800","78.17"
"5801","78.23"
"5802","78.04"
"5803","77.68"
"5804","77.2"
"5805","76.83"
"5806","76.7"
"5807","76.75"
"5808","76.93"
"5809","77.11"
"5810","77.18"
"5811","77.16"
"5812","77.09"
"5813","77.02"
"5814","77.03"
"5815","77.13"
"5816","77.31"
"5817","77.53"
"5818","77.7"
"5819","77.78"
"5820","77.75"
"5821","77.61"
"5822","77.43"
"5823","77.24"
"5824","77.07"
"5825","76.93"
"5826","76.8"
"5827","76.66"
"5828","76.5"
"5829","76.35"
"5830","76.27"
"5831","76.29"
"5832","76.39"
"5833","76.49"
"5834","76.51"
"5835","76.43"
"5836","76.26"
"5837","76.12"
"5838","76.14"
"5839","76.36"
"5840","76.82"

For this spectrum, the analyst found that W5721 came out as 0.041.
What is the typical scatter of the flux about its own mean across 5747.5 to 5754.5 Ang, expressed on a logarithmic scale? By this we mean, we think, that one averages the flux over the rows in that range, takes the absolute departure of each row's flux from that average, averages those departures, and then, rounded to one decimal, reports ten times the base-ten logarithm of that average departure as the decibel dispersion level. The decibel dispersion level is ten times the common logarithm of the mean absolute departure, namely -5.1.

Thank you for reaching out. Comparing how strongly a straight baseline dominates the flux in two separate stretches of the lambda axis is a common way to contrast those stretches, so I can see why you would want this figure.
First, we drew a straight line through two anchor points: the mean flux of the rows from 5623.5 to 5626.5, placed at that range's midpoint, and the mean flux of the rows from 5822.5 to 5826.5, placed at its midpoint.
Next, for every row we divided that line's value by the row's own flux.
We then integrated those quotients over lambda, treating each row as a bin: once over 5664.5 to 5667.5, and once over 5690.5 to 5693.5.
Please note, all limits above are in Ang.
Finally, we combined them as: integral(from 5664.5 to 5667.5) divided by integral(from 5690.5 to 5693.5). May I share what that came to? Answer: 1.00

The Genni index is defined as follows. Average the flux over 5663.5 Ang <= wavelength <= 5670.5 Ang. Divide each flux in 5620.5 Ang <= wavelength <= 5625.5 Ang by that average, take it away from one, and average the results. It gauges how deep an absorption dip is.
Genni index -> -0.012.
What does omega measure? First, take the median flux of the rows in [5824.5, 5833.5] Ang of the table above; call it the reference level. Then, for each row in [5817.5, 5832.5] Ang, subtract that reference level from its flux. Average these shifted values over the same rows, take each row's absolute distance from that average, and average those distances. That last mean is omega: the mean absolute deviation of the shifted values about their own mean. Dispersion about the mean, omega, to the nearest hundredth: 0.49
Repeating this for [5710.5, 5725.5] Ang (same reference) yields 0.52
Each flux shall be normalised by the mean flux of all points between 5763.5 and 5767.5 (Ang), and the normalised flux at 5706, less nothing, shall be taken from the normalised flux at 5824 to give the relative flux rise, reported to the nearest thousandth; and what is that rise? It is -0.027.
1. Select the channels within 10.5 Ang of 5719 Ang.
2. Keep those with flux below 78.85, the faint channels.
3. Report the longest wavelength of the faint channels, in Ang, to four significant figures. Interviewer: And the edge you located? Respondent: 5729 Ang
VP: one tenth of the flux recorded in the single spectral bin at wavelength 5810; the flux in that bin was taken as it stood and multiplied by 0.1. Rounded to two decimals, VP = 7.72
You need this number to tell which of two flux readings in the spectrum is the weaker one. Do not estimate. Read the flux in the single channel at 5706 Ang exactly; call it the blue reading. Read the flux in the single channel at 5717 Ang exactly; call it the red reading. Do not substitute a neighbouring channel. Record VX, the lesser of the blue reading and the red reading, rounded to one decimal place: 79.2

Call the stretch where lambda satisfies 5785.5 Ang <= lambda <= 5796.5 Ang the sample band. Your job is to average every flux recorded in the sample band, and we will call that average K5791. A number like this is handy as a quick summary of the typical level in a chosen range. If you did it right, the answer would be 77.2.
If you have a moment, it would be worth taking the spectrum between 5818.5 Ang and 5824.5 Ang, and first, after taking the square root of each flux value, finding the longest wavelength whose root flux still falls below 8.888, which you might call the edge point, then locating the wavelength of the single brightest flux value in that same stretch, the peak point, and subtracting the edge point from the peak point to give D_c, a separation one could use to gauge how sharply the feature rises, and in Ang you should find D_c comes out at -5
